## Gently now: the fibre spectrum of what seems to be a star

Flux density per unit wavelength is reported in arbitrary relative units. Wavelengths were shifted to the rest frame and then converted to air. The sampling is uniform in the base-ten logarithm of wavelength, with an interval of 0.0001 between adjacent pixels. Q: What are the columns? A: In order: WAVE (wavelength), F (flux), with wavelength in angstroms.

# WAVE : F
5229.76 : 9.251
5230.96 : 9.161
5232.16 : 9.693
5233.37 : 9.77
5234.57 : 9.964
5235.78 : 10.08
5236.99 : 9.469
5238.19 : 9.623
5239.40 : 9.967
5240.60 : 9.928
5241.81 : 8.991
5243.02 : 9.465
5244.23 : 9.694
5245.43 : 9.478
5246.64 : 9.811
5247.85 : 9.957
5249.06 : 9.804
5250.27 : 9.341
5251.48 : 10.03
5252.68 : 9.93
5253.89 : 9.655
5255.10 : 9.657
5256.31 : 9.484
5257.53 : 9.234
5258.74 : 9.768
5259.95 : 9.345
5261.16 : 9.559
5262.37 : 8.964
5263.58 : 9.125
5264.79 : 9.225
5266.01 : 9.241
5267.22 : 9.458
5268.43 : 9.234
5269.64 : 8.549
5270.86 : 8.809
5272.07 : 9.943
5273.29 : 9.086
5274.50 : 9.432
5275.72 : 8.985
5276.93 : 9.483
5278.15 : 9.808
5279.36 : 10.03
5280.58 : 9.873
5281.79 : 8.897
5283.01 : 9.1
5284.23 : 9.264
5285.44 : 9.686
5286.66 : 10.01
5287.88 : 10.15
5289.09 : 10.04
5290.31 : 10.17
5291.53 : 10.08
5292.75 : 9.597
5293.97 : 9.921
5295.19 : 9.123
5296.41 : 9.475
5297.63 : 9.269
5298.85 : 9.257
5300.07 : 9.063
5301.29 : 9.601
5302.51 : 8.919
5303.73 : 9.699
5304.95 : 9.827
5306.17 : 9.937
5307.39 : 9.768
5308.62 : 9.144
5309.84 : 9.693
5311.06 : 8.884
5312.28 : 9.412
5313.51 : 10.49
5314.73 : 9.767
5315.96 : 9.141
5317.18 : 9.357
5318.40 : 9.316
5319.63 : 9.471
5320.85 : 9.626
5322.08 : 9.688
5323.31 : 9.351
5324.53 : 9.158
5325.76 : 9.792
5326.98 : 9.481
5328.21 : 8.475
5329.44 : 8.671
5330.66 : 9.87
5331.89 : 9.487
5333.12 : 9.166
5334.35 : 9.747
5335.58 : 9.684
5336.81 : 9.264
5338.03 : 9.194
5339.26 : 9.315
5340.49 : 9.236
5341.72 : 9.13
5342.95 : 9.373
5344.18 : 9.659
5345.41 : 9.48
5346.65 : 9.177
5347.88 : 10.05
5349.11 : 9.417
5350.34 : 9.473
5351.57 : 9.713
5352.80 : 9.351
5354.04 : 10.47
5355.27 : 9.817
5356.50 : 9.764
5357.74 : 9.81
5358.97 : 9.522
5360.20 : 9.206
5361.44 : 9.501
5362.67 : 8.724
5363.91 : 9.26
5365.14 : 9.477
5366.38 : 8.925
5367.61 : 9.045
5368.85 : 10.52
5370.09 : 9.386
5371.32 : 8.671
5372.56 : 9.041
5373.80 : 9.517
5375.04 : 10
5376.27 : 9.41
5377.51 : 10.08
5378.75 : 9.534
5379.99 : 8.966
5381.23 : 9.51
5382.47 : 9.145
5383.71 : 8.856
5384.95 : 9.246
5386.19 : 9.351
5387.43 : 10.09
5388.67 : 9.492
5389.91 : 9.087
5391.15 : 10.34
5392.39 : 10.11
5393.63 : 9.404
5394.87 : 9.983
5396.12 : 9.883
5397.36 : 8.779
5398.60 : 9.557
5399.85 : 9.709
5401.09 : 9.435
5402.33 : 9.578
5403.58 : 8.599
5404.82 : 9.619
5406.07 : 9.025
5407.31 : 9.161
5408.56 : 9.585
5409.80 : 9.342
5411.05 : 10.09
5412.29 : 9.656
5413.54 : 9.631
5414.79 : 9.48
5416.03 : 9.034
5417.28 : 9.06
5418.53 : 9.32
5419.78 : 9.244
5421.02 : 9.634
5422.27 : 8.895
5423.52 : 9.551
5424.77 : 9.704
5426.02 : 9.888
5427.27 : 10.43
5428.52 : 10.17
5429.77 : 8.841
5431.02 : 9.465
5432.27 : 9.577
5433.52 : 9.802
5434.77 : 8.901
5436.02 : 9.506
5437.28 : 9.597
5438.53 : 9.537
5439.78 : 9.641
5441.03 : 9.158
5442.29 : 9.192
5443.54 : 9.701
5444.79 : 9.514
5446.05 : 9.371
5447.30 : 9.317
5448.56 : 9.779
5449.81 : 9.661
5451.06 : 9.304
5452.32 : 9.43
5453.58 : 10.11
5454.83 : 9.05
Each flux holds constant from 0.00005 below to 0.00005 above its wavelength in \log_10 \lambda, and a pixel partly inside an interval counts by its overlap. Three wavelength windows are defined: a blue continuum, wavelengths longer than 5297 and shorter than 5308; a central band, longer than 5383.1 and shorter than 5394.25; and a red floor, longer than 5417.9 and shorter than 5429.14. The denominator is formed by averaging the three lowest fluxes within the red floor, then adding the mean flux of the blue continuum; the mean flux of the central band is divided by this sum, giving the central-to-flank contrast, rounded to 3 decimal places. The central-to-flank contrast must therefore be 0.513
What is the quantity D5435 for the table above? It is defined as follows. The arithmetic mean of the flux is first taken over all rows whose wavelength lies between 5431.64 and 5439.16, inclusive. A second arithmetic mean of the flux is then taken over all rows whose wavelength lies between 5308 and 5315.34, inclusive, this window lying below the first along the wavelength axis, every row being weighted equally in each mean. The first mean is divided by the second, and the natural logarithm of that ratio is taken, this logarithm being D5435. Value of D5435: -0.01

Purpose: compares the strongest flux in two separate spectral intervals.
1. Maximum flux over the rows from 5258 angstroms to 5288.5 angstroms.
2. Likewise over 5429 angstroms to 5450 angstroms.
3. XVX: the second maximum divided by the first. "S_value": 0.97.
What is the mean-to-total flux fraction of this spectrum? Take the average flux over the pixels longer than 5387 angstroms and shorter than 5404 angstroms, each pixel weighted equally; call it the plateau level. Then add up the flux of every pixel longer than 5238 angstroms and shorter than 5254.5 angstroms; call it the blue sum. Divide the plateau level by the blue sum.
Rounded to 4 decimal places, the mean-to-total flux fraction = 0.0706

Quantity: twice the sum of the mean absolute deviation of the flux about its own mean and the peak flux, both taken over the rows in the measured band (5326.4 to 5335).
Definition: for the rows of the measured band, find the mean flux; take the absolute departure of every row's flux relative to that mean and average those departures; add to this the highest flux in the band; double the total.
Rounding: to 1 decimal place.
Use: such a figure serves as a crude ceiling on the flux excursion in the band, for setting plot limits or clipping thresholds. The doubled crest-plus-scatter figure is 20.6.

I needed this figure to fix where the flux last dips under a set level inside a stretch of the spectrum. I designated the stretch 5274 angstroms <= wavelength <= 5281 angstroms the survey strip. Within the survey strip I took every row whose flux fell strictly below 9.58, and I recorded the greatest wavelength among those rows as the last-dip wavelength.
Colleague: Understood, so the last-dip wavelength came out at 5276.93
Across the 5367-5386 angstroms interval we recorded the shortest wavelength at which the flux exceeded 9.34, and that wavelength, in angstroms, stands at 5368.85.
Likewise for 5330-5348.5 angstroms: 5330.66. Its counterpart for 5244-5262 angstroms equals 5244.23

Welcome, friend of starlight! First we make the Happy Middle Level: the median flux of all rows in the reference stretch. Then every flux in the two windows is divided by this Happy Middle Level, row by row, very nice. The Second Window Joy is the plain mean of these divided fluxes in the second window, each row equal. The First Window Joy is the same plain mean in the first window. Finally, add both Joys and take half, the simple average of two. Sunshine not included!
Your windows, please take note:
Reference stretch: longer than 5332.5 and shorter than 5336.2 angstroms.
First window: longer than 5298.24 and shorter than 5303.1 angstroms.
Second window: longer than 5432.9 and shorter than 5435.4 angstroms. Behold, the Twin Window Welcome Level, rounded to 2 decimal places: 0.96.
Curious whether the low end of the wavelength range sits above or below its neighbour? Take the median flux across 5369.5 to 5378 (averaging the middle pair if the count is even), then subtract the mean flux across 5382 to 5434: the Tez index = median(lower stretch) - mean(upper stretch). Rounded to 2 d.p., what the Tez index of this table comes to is -0.09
